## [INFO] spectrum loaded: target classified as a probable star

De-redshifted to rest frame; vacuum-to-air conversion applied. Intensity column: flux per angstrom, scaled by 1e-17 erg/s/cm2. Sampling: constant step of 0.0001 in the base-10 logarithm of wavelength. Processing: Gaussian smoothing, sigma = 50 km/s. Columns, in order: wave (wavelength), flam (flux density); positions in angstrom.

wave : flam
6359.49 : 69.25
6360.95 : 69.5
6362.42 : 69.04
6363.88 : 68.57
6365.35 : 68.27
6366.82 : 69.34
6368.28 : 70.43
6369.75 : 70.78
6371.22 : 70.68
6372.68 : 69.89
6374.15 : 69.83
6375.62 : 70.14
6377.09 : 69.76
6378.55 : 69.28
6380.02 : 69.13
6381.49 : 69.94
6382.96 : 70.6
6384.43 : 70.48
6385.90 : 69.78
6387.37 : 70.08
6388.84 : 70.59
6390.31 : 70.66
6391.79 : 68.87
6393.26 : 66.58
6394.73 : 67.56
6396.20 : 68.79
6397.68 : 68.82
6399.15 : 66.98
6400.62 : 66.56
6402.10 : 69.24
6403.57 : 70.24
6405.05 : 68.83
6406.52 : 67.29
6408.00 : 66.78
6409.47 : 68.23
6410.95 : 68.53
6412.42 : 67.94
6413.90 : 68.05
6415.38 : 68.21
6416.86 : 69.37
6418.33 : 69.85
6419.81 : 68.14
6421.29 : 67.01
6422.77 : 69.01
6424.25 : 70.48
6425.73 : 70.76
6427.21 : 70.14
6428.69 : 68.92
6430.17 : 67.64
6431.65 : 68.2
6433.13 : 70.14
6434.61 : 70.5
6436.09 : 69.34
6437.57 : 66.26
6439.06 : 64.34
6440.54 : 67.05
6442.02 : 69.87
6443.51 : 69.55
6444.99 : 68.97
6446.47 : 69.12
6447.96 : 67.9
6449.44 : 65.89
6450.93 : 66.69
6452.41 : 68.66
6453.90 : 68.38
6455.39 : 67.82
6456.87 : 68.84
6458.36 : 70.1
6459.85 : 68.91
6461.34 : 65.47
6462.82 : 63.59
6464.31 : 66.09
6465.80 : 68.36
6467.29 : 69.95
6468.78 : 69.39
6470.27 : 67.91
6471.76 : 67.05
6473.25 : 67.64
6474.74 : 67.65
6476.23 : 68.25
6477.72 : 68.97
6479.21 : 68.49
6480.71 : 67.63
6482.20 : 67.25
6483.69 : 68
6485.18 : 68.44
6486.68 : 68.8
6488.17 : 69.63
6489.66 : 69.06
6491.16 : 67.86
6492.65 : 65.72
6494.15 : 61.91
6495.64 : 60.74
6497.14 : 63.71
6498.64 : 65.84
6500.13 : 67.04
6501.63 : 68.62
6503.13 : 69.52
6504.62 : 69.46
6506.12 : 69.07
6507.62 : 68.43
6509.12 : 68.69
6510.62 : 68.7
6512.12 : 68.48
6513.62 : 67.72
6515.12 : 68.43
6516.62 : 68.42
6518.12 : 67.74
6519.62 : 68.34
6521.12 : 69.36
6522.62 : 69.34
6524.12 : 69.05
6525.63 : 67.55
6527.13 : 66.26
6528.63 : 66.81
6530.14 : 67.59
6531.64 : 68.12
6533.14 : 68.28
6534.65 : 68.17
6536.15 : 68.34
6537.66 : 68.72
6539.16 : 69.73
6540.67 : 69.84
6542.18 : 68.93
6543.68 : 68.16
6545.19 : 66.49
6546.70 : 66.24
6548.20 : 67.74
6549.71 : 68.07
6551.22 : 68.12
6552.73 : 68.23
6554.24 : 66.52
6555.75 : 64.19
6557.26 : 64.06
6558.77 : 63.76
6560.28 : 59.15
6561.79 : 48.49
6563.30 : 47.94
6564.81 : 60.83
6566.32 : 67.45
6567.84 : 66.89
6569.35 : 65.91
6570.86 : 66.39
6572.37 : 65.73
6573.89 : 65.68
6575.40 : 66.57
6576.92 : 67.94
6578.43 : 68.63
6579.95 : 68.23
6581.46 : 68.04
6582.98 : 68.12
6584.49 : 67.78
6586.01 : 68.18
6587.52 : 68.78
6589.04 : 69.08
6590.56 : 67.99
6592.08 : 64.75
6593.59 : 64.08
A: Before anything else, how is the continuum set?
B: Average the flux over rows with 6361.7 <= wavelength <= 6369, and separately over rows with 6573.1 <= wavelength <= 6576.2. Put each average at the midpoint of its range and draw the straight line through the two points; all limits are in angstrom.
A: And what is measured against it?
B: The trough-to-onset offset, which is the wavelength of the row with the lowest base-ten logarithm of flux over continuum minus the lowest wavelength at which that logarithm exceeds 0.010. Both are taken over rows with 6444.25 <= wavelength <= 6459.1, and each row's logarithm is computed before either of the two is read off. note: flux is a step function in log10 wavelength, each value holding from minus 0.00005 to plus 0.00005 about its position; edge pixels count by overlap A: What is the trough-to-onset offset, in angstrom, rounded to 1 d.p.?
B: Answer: -8.9 angstrom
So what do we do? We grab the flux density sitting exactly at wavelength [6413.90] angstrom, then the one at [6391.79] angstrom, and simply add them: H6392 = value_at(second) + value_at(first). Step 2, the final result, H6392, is 137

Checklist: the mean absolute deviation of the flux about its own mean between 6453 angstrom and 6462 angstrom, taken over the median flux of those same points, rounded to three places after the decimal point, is 0.016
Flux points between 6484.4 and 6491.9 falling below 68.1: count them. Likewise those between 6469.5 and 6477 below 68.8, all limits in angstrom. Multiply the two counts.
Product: 5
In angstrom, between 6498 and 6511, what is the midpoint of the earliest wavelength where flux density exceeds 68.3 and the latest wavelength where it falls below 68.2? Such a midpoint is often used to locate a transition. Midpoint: 6500.9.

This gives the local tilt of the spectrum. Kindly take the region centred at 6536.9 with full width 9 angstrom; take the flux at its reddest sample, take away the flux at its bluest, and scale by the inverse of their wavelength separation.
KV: 0.21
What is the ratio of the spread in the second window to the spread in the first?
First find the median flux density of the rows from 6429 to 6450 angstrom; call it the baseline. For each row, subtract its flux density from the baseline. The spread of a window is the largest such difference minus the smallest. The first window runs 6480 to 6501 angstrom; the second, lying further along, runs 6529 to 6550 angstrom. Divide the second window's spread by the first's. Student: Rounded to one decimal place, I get 0.4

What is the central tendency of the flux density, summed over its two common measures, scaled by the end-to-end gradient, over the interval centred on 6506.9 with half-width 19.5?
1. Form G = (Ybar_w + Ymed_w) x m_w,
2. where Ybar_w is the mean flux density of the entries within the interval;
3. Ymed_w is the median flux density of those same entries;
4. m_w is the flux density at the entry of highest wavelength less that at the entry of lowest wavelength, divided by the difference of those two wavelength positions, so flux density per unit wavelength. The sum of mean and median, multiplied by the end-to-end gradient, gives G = -8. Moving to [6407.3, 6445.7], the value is 8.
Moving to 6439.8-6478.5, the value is 7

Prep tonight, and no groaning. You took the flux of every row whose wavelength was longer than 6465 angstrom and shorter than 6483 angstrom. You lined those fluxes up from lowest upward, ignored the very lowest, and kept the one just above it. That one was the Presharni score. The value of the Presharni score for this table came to 67.25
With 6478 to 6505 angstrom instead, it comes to 61.91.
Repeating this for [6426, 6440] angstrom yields 66.26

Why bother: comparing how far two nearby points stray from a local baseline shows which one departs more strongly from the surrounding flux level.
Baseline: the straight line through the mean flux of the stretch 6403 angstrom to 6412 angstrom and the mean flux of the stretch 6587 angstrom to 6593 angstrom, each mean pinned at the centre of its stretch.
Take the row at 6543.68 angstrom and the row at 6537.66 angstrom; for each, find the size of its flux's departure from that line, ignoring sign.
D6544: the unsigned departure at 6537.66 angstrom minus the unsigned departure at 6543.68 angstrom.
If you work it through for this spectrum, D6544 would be 0.5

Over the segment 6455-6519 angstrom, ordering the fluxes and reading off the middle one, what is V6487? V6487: 68.4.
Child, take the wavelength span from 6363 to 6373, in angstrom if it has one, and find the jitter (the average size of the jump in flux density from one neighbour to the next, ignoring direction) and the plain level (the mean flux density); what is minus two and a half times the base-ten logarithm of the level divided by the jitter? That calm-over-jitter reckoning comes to -5.1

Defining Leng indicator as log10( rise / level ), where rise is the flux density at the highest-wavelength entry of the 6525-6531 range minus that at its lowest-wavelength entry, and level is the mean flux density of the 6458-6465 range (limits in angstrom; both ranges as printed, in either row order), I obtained -3.2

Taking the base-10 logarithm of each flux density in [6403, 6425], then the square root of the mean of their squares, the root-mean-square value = 1.84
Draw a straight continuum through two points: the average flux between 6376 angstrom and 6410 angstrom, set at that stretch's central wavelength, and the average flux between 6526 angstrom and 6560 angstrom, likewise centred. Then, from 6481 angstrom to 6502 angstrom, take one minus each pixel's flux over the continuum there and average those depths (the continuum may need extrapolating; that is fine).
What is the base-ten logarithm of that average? -1.7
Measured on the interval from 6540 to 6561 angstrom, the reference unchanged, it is -1.9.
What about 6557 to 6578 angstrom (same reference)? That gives -1.2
